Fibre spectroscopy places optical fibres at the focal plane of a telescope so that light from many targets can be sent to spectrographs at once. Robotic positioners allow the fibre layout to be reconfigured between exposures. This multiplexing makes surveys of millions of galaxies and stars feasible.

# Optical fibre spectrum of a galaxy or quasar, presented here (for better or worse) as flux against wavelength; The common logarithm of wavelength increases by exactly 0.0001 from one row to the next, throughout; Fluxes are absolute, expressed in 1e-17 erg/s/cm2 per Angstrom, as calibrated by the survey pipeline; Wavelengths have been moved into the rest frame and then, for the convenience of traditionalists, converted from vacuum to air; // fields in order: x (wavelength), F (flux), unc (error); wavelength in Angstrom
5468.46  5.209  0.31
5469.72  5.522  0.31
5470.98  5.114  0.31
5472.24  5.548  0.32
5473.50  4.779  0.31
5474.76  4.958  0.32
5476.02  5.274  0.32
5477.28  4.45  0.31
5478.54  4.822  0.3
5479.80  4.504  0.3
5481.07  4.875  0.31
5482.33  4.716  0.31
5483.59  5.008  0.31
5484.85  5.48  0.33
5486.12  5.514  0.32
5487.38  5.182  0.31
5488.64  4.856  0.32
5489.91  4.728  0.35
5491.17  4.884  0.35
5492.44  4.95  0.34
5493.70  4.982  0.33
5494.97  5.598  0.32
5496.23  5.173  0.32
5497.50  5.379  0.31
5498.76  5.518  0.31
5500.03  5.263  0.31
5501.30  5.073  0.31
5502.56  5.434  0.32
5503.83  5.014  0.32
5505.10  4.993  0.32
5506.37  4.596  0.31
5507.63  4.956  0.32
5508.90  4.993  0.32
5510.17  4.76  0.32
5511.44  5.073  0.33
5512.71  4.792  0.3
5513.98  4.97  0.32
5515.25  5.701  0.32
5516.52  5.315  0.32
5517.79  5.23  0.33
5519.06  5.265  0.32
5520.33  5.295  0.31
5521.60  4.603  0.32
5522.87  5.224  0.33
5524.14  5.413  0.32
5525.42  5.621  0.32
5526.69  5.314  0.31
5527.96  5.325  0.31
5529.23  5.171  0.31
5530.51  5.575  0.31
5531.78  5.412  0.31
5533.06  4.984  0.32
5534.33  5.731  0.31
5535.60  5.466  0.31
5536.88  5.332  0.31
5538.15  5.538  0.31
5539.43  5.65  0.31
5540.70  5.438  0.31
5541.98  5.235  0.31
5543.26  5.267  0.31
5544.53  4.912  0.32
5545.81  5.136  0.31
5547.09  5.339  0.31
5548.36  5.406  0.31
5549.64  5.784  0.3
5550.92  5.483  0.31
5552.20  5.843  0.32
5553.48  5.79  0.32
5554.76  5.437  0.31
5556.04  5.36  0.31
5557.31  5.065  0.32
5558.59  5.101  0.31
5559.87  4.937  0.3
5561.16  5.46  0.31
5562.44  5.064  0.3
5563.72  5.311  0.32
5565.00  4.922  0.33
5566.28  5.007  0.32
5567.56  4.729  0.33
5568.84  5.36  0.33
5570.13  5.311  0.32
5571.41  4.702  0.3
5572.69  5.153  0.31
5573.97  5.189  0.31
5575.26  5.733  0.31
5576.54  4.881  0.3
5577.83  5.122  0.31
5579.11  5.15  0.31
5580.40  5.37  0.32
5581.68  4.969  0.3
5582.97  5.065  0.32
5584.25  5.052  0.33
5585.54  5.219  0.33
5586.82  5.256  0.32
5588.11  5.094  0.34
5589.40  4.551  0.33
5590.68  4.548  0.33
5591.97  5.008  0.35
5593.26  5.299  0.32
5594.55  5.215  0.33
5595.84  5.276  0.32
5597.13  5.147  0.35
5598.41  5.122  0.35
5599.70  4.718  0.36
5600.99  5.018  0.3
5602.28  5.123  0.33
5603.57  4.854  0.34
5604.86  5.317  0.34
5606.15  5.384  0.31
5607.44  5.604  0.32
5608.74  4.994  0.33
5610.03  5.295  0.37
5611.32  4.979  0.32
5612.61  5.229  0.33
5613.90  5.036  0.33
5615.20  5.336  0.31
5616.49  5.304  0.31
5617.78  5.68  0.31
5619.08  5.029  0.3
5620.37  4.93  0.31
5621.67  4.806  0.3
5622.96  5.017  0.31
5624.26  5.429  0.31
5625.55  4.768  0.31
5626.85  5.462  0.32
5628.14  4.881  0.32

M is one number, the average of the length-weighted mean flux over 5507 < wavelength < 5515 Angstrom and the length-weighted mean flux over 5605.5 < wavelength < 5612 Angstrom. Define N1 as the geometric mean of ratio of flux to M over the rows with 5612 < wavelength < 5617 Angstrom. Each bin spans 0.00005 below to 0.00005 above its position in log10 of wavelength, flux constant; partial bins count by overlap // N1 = 1.02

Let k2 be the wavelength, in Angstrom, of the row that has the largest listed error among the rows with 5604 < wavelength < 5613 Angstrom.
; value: 5610.03 Angstrom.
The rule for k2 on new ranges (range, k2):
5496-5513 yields 5511.44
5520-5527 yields 5522.87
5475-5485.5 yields 5484.85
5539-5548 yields 5544.53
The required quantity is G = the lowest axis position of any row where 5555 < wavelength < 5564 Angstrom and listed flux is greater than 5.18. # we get 5556.04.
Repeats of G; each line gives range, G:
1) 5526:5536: 5526.69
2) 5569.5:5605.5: 5570.13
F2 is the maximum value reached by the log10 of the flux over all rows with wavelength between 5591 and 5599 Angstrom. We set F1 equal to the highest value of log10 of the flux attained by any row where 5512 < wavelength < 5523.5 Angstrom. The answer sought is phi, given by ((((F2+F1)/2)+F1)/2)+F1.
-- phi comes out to 1.50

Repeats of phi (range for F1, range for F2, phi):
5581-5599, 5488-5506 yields 1.45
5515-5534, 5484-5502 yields 1.51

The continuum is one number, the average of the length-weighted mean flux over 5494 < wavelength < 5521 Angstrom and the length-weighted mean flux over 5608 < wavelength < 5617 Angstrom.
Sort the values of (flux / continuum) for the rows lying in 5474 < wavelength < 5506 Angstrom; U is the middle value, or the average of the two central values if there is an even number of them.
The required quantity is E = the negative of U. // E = -0.97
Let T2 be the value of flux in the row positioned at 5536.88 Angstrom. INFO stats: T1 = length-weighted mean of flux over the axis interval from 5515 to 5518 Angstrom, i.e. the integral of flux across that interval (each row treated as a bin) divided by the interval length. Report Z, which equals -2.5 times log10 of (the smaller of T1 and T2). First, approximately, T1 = 5.41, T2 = 5.332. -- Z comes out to -1.82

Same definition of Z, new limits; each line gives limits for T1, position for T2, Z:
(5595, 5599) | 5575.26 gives -1.79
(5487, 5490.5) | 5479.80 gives -1.63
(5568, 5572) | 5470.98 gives -1.77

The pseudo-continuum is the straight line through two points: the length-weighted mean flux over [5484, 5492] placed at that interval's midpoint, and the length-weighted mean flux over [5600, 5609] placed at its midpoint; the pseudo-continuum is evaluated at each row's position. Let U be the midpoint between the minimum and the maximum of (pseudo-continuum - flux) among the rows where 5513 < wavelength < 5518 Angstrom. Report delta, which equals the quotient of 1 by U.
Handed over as -5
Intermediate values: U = -0.2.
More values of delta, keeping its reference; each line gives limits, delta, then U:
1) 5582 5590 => 4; 0.3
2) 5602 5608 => -17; -0.1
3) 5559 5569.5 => 19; 0.1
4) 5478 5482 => 2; 0.4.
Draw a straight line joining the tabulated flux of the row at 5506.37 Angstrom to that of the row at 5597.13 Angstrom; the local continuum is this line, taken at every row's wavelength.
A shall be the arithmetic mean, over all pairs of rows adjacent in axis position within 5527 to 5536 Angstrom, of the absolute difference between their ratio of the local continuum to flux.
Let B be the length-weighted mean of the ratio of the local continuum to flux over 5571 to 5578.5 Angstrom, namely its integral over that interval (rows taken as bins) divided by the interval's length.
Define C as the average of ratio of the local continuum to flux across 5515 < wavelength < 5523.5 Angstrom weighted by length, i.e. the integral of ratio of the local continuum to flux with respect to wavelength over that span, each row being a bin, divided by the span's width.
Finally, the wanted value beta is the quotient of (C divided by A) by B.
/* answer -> 15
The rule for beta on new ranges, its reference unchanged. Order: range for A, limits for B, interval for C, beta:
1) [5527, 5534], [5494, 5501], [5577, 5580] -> 23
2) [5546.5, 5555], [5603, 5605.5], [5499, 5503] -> 22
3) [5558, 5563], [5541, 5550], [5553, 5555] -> 14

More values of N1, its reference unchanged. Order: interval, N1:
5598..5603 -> 0.98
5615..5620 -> 1.04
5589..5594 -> 0.95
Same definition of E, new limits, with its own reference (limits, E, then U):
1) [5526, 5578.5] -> -1.03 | 1.03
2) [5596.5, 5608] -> -0.99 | 0.99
